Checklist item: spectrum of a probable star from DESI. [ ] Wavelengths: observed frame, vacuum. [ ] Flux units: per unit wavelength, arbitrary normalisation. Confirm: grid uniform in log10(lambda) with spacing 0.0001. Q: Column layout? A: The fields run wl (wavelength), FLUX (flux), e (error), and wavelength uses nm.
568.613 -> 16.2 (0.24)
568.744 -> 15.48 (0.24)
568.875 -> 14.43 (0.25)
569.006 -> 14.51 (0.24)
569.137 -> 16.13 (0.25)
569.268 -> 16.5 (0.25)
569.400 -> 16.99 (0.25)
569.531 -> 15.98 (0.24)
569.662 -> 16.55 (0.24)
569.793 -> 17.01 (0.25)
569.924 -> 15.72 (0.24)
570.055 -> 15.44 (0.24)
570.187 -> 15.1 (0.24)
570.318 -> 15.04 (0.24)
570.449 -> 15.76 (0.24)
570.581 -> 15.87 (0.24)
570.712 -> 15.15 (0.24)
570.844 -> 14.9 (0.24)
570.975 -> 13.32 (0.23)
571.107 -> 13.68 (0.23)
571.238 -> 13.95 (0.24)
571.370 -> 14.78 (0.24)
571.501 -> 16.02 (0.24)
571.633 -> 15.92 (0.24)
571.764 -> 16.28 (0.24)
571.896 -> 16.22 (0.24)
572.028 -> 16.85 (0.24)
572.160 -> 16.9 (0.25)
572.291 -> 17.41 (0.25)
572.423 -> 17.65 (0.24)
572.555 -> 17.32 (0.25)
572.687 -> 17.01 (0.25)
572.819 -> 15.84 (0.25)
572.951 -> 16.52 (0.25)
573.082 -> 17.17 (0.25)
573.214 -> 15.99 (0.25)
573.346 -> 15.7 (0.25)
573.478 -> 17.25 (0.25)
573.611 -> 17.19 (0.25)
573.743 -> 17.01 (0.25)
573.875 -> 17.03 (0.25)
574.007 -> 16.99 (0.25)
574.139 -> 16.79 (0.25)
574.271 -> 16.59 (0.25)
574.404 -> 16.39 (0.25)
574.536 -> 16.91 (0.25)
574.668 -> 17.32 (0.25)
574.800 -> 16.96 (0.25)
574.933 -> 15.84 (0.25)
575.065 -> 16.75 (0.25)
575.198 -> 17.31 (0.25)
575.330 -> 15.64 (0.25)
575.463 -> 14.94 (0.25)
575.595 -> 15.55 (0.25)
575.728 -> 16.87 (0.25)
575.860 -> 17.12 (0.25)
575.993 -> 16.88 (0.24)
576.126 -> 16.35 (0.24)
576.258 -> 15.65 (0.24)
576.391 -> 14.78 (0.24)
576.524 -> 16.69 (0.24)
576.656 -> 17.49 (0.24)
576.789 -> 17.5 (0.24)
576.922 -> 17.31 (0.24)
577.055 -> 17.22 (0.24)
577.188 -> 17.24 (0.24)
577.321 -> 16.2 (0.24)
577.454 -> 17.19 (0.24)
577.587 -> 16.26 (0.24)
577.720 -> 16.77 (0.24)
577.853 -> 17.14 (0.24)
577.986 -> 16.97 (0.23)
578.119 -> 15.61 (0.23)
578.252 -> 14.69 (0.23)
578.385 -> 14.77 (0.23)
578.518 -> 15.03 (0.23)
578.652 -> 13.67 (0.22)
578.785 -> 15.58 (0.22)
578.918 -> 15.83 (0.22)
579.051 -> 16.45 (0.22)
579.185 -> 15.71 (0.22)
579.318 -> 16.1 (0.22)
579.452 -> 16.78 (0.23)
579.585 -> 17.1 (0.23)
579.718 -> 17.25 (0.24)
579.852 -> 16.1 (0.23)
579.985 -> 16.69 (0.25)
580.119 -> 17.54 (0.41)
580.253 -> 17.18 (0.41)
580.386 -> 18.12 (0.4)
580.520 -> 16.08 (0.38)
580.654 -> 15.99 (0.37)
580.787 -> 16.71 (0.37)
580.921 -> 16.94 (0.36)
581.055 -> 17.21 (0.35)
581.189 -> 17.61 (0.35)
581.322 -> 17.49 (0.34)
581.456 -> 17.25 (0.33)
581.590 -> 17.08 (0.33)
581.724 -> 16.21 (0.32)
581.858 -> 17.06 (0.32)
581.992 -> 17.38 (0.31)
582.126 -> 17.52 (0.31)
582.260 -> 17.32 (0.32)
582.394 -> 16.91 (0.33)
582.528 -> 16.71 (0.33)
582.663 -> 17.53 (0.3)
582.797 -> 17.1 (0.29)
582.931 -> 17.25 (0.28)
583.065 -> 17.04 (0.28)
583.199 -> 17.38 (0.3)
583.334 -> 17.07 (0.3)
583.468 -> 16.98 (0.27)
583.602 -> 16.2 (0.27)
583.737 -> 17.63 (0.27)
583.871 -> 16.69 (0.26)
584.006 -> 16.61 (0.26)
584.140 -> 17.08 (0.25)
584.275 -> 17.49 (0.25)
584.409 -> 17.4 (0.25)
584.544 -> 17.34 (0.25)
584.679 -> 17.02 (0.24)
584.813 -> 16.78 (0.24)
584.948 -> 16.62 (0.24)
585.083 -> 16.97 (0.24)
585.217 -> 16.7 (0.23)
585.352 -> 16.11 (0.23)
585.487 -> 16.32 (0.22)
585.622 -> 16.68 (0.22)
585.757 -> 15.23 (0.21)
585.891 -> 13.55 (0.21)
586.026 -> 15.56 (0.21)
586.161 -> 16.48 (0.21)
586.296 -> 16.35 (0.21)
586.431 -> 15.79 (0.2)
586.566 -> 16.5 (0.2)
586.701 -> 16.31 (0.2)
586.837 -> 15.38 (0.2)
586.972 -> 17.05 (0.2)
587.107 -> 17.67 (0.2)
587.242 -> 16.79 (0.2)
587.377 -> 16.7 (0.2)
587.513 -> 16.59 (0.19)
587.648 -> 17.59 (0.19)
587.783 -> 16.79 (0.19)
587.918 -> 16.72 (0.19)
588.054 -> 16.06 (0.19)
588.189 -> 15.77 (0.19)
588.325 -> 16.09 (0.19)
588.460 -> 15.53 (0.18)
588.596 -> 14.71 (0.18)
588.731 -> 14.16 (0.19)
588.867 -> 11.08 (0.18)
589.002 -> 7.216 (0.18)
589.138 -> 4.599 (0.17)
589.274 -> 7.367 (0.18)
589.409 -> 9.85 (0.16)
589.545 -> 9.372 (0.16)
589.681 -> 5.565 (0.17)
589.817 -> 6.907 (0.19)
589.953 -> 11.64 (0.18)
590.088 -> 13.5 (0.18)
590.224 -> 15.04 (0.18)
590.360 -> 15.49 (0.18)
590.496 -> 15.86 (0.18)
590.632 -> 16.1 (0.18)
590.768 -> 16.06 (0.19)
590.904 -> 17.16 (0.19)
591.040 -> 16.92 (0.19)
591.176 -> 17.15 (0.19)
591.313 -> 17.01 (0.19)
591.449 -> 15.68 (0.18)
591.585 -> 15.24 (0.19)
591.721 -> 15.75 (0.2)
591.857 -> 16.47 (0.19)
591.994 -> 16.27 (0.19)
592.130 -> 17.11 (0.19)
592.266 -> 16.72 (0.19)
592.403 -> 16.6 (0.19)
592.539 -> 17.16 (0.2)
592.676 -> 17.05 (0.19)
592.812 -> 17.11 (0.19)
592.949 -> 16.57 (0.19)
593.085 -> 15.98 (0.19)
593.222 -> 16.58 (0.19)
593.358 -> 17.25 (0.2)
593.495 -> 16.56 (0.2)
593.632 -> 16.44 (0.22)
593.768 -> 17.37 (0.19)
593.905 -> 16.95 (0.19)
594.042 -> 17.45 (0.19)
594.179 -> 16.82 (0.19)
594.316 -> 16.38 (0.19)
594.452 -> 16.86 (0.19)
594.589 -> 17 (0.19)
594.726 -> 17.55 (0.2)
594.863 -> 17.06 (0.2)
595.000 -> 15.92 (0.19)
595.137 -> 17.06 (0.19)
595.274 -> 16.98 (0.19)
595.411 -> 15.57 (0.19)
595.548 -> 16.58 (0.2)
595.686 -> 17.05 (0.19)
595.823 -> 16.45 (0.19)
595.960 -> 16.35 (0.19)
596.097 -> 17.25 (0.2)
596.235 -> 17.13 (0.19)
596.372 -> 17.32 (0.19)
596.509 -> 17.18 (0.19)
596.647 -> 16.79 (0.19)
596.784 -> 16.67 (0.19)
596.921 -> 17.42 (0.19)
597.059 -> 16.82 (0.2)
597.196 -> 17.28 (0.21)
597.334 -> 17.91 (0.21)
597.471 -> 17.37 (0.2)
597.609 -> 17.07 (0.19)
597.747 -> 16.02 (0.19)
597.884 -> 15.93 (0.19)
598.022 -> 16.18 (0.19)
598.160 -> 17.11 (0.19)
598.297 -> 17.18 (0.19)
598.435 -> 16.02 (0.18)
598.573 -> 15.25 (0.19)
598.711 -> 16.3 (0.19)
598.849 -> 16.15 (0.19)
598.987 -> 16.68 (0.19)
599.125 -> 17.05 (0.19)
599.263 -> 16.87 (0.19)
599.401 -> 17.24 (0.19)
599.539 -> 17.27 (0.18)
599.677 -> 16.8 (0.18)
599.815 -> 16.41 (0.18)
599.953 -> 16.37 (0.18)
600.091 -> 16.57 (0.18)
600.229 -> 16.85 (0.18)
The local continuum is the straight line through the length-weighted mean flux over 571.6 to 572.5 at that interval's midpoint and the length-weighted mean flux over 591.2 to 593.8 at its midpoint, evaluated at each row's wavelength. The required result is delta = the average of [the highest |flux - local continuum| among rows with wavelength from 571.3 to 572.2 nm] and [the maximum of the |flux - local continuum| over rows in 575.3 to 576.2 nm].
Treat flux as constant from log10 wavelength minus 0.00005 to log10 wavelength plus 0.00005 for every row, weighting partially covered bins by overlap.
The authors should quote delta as 1.9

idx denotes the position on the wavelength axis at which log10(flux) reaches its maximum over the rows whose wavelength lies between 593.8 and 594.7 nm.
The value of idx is 594.042 nm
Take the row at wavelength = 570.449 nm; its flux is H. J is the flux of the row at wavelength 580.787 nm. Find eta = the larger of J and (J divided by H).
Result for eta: 16.7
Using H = 15.76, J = 16.71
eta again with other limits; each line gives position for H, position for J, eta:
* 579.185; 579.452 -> 16.8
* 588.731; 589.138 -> 4.6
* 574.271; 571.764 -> 16.3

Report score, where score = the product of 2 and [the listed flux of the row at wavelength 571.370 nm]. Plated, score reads 29.6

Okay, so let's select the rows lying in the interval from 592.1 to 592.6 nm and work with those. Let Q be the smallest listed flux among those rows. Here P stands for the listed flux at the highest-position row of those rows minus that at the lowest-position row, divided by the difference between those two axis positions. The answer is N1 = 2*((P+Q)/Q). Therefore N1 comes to 2.01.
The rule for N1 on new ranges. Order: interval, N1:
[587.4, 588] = 2.04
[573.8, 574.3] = 1.87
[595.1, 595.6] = 1.85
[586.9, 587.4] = 1.90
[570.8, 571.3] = 1.64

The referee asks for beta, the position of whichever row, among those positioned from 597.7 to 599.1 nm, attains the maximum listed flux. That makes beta 598.297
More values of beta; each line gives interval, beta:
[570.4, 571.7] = 571.501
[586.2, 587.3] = 587.107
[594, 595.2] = 594.726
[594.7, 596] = 594.726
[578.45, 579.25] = 579.051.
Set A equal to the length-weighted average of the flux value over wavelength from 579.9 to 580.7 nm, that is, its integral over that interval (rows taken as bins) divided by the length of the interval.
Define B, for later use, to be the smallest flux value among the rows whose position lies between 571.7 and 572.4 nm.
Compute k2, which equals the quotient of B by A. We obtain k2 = 0.96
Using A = 16.9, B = 16.22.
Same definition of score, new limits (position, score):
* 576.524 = 33.4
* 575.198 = 34.6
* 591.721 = 31.5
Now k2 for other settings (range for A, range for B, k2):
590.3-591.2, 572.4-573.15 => 0.97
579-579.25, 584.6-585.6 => 1.01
